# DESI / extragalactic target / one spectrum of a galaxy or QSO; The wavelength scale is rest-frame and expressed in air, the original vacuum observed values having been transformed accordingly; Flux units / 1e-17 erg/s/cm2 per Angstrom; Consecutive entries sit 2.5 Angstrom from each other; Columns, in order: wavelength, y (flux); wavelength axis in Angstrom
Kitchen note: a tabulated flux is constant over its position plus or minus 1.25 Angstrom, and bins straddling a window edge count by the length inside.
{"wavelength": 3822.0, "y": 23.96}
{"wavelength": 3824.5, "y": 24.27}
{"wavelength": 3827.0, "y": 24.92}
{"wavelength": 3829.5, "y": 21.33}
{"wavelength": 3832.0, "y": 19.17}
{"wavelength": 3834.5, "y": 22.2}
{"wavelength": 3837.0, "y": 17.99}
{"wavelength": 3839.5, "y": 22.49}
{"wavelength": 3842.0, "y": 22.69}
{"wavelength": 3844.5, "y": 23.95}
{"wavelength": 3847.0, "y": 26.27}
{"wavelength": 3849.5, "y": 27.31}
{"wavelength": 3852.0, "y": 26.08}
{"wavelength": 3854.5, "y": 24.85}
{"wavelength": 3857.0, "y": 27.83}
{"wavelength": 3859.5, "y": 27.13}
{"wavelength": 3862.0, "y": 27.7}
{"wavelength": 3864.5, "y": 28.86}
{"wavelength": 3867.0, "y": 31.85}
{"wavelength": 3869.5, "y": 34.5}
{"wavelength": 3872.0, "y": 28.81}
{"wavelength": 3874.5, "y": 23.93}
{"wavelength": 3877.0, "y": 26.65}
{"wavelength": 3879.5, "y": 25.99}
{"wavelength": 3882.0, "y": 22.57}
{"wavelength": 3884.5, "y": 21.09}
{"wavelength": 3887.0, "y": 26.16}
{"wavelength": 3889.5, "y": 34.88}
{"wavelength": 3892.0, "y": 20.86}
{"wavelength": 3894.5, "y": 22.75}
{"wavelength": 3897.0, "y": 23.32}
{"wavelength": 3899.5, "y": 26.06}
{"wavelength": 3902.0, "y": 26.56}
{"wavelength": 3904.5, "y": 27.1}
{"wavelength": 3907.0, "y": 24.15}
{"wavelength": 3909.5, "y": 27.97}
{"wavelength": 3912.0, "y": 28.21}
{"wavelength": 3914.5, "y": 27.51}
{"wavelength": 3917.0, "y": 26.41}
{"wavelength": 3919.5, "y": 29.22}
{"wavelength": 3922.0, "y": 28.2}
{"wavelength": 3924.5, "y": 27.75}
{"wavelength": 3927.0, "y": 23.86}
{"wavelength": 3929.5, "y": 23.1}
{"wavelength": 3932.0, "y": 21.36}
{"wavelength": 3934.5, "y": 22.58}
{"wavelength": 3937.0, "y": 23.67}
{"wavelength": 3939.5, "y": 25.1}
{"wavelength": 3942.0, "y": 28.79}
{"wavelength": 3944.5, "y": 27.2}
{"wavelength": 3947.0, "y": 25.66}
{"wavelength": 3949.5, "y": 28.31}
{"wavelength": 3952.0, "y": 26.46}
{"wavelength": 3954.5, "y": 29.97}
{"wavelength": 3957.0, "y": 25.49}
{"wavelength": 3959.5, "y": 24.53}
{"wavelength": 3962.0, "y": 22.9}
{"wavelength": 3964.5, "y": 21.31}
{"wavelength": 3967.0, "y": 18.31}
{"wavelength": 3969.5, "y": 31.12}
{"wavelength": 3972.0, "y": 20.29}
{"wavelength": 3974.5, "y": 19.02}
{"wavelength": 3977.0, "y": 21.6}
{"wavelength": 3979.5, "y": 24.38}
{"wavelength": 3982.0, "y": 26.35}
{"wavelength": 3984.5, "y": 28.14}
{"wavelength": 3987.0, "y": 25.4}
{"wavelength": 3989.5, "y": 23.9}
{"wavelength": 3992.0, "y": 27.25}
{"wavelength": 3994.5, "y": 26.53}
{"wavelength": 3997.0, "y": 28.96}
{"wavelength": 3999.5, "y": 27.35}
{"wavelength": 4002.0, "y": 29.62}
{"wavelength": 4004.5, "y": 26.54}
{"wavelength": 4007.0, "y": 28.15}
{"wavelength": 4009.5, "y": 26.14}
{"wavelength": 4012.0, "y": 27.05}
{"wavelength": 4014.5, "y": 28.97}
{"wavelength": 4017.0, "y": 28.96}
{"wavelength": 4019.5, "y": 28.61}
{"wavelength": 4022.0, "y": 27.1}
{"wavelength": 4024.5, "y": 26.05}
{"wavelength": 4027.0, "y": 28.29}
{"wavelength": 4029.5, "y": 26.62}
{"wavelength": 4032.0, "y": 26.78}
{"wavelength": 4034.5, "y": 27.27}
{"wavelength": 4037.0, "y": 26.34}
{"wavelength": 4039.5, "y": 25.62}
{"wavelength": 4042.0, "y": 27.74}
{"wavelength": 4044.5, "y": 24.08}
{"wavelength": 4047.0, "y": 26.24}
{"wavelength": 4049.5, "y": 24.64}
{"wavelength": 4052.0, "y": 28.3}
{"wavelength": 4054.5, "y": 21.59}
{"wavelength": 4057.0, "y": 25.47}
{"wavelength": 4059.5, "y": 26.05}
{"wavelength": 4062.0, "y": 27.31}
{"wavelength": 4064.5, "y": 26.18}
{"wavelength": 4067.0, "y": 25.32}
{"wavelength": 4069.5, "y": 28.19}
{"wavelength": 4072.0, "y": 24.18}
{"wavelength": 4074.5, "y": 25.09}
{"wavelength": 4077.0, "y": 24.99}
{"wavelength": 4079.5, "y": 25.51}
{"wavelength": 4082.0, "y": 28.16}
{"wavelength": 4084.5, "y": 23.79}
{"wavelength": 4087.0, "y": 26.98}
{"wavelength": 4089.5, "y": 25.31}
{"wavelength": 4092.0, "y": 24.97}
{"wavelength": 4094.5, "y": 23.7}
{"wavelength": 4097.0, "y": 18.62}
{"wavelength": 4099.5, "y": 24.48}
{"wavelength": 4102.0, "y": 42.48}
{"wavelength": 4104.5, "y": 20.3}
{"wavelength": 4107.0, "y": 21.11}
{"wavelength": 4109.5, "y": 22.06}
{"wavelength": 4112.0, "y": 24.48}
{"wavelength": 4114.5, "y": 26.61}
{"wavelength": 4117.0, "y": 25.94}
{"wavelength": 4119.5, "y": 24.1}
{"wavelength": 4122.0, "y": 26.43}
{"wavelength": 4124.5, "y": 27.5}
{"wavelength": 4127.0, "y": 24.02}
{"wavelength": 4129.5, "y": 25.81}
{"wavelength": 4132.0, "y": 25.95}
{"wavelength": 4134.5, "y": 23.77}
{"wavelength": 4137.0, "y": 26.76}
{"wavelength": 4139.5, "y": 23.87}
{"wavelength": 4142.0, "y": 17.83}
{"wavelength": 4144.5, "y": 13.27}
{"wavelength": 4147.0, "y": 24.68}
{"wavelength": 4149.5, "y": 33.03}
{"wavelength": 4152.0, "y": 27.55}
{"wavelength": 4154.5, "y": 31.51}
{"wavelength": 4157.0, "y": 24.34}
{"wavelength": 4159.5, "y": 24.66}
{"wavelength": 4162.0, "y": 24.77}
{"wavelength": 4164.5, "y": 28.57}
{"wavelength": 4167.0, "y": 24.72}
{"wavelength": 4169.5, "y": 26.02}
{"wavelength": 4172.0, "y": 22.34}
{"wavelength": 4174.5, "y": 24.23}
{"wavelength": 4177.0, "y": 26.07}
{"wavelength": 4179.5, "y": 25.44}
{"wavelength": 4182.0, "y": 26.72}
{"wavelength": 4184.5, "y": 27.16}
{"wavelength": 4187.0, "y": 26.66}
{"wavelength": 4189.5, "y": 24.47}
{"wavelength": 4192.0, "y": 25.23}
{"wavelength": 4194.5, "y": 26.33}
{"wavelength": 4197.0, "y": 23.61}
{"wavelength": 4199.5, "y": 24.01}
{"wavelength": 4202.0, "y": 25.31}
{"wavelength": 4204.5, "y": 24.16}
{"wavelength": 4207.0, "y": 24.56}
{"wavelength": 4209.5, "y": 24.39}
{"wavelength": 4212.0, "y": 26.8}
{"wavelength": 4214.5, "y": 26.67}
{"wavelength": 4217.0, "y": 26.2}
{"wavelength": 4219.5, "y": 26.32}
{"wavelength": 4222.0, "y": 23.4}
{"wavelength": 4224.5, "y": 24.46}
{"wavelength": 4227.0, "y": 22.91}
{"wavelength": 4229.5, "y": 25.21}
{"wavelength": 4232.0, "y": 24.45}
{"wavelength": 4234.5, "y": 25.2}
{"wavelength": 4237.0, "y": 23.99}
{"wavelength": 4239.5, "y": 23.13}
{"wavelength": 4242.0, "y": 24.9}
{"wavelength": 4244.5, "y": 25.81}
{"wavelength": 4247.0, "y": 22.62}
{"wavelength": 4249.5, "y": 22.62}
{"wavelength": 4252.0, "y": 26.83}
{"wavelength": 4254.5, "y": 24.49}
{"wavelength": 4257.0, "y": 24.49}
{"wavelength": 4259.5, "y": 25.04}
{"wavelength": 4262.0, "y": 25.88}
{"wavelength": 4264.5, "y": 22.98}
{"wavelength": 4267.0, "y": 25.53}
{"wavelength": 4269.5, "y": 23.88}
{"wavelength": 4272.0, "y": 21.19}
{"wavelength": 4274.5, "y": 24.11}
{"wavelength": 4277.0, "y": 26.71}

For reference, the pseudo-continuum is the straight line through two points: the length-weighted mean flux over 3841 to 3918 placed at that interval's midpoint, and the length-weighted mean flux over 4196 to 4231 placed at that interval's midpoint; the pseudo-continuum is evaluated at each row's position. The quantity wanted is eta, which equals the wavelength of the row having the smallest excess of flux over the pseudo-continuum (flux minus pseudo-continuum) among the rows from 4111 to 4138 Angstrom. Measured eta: 4134.5 Angstrom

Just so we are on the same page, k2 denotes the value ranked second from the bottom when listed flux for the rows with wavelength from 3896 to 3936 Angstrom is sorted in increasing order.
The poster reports 22.58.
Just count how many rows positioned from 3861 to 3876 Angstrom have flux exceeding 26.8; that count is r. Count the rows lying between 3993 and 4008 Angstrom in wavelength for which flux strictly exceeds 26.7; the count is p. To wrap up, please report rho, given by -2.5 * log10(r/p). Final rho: -0.2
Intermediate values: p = 4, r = 5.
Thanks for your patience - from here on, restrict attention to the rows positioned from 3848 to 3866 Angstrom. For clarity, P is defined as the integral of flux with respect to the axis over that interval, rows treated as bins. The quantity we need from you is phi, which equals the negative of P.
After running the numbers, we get -489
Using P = 489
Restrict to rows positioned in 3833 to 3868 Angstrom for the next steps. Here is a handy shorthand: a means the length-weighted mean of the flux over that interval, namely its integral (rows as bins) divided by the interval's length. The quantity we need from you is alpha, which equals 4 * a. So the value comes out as 102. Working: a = 25.4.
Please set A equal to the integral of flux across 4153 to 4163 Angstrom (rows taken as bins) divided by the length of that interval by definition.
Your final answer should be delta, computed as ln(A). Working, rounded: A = 26.4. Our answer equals 3.27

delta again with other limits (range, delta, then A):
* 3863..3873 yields 3.43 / 31.0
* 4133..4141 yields 3.20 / 24.6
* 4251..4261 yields 3.23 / 25.2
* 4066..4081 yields 3.24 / 25.6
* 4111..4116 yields 3.24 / 25.6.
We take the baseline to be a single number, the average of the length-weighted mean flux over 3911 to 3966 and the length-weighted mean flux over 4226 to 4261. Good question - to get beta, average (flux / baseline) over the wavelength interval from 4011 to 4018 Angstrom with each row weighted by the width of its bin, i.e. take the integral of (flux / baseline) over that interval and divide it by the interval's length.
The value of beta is 1.13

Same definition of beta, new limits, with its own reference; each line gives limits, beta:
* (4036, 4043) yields 1.06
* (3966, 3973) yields 0.94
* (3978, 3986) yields 1.04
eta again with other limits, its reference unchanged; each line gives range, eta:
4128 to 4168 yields 4144.5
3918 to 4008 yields 3967.0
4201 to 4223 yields 4222.0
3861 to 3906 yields 3892.0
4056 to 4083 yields 4072.0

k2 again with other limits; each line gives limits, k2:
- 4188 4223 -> 23.61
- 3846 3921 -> 21.09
